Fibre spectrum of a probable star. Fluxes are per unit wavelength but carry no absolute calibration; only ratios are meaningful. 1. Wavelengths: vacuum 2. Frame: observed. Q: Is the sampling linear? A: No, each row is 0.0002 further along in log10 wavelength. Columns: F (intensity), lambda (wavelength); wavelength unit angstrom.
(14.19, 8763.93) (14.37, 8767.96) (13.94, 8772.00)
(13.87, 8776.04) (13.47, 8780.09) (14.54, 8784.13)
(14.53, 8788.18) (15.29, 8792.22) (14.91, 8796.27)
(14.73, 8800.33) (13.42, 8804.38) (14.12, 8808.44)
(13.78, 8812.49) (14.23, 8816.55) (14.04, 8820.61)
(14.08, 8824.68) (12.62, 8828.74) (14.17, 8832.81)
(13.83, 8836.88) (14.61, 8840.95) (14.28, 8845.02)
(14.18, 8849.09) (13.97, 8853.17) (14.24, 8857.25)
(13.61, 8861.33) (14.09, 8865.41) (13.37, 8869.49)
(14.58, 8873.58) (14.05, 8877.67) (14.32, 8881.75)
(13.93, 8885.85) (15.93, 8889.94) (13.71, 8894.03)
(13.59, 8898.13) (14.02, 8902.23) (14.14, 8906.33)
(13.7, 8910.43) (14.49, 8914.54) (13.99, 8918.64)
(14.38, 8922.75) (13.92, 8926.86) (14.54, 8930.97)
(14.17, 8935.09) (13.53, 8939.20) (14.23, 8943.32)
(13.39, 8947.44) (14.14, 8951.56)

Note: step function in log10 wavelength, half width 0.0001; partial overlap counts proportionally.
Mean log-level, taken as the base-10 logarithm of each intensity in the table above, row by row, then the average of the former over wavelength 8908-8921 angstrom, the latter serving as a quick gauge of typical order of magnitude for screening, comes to 1.15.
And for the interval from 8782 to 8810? 1.16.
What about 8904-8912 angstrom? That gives 1.14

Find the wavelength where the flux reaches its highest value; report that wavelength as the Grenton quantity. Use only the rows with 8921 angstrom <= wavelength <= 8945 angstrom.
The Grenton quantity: 8930.97 angstrom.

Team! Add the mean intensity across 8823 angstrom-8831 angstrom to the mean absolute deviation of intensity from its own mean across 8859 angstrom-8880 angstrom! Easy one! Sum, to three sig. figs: 13.7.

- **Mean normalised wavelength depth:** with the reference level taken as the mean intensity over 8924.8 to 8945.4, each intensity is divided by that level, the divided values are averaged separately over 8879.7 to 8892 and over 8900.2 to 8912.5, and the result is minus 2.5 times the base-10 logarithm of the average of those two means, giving -0.020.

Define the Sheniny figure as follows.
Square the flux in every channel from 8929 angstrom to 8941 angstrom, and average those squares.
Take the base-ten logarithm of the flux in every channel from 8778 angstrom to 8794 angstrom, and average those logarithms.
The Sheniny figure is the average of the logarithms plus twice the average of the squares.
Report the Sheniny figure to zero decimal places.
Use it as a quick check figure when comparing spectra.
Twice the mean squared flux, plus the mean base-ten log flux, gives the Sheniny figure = 398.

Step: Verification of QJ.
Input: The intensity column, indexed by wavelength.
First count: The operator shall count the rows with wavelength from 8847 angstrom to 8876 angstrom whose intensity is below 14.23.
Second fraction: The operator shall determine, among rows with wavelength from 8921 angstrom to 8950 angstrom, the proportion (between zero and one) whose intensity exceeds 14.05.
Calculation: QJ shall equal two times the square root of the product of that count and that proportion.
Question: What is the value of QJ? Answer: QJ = 3.38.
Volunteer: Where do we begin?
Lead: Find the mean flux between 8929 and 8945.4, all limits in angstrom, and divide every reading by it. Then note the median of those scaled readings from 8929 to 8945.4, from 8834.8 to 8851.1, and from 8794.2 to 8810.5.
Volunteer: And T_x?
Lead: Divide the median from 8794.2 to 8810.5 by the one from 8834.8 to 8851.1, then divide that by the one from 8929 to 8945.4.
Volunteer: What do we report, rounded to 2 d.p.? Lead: 1.01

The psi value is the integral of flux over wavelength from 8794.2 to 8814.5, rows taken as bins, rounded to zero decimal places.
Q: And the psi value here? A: 288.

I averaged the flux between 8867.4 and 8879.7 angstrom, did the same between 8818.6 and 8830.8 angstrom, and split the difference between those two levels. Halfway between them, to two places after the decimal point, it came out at 13.79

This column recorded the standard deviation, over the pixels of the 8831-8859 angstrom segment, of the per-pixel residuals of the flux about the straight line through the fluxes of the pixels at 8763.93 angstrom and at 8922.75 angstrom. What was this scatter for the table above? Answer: 0.2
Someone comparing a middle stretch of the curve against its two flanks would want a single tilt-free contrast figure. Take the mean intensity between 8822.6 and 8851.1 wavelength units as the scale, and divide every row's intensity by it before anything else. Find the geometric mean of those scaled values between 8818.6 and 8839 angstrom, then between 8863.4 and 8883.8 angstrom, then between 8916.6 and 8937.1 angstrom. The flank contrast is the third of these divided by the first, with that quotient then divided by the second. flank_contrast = 1.03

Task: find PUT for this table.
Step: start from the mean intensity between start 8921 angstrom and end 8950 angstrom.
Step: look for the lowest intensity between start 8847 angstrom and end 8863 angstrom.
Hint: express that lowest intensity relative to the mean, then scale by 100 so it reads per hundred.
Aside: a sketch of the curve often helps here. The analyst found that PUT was 97.1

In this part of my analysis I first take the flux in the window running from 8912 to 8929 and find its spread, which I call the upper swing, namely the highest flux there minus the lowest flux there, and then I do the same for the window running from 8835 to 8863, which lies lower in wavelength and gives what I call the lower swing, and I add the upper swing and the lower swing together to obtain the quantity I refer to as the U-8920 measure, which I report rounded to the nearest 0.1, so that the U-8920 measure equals 1.6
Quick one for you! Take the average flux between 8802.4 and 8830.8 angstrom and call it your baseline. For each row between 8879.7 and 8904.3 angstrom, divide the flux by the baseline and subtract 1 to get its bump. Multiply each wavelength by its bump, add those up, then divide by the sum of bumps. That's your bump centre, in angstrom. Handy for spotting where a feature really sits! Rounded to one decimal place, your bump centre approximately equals 8888.7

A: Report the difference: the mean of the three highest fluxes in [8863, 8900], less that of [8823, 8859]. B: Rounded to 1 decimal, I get 0.6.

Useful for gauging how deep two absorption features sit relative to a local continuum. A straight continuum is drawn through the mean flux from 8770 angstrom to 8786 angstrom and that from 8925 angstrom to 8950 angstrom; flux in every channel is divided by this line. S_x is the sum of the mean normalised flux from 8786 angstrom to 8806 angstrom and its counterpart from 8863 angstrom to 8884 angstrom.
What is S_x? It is 2.05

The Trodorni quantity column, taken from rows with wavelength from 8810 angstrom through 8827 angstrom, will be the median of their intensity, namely 14.06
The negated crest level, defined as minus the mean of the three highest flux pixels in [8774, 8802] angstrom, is -15.0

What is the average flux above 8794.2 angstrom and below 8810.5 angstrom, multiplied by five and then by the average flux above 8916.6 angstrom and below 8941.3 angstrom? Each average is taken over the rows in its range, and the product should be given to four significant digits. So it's 1007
